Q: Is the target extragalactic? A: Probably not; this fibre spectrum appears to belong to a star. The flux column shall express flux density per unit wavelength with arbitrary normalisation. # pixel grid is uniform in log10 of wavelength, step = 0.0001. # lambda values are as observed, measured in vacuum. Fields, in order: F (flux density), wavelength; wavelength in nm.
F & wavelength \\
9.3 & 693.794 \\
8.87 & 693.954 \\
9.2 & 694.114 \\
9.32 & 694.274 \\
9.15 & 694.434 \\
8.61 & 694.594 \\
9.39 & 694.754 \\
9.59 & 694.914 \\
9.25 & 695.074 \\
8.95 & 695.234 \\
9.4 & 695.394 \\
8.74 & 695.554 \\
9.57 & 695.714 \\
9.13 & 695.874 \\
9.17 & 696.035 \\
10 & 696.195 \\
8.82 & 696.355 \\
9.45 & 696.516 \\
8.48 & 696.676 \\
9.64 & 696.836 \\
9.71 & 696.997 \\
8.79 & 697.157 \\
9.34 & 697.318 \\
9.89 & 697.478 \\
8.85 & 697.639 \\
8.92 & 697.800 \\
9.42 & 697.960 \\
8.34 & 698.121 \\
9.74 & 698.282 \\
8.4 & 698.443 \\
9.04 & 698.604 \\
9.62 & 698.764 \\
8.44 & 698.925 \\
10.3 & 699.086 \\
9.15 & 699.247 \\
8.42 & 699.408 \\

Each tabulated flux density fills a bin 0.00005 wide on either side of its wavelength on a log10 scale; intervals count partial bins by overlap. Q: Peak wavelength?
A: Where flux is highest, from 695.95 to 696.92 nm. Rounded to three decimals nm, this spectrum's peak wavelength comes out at 696.195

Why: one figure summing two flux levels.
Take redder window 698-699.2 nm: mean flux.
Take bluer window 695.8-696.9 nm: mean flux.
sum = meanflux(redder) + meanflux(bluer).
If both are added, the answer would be 18.4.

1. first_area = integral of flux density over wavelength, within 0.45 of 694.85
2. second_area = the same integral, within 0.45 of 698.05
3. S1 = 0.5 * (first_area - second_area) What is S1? 0.1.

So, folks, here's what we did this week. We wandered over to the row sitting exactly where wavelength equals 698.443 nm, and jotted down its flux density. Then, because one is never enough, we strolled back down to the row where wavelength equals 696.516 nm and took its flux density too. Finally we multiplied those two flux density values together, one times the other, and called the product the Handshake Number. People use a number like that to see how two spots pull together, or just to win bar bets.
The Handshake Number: 79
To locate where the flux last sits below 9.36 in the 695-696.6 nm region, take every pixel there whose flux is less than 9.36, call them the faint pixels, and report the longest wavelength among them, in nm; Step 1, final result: 696.355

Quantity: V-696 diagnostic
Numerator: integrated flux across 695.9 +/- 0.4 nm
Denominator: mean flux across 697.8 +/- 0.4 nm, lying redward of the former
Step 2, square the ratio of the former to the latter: 0.676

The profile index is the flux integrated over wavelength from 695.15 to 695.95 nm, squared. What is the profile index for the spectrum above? 53.8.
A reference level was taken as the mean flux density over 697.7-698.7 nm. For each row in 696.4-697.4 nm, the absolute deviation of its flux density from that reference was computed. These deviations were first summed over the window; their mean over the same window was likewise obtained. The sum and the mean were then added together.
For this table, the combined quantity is 3.4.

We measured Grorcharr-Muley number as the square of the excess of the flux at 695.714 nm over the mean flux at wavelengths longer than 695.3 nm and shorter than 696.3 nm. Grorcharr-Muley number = 0.06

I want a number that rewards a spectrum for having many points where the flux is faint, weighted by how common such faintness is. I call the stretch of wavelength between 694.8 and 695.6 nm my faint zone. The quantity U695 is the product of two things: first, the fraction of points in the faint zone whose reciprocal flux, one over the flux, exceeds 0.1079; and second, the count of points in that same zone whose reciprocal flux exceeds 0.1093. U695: 1.2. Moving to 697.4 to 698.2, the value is 1.8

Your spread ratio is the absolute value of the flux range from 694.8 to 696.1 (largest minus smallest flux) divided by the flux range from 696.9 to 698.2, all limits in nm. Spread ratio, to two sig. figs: 0.55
